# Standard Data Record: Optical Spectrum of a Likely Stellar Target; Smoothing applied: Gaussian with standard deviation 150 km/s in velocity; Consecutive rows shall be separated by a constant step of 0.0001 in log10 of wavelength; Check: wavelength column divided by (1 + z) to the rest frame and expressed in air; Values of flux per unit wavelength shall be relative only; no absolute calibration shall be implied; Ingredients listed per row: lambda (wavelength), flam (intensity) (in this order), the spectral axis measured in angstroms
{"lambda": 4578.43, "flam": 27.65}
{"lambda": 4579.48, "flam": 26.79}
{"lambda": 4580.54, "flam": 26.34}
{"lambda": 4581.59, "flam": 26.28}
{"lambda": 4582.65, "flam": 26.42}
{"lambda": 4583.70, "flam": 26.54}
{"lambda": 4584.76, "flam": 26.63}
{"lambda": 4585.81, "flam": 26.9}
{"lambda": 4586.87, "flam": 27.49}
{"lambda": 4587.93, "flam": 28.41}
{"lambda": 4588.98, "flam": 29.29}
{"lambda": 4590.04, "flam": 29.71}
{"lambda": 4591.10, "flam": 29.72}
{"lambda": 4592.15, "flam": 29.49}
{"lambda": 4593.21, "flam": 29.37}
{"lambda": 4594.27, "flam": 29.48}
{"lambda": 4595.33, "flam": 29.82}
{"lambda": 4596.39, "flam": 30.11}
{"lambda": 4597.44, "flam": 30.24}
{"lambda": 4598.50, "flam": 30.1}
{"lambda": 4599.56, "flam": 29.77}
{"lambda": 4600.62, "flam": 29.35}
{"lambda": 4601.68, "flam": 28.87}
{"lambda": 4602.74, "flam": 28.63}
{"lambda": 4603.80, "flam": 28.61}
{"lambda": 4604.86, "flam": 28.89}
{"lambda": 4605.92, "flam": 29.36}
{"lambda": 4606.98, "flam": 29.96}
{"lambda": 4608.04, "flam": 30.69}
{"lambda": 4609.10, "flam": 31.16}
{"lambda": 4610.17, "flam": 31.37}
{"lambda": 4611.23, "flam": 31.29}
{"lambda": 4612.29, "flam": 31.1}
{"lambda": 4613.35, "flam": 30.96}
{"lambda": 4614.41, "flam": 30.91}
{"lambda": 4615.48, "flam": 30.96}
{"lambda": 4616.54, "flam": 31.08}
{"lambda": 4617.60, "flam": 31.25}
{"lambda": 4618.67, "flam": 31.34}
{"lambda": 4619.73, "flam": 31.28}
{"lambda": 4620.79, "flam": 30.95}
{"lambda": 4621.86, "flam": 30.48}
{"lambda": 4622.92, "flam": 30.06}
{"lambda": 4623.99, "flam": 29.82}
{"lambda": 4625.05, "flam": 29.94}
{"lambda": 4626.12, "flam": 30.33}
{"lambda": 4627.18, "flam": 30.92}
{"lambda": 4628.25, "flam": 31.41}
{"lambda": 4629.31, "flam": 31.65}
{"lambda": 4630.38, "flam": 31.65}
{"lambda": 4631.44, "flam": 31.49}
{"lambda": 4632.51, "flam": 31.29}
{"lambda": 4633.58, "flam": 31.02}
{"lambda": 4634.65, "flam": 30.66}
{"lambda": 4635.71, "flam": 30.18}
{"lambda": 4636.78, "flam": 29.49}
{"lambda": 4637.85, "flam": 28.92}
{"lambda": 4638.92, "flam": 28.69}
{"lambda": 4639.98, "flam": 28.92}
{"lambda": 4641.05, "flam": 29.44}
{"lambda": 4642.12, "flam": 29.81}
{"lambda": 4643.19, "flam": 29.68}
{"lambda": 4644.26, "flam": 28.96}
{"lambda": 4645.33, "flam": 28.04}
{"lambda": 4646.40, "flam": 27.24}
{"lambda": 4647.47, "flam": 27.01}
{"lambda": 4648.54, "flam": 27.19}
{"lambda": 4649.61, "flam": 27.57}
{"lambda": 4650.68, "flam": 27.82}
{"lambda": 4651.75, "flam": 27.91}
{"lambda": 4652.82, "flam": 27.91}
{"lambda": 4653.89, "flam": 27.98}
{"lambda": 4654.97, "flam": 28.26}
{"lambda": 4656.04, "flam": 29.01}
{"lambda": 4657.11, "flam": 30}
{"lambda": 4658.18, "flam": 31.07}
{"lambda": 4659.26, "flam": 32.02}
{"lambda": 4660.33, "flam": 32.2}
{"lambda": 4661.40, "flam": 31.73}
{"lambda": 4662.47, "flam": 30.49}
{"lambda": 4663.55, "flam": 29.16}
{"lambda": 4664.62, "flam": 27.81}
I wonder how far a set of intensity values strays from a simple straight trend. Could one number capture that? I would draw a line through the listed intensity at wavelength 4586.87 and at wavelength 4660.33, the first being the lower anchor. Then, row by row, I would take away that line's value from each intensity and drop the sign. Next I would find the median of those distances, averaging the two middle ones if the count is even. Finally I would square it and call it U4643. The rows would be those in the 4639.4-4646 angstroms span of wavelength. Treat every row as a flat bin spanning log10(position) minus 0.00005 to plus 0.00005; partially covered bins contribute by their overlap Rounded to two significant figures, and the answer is 3.1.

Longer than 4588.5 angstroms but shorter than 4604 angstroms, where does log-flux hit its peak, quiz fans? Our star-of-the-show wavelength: 4597.44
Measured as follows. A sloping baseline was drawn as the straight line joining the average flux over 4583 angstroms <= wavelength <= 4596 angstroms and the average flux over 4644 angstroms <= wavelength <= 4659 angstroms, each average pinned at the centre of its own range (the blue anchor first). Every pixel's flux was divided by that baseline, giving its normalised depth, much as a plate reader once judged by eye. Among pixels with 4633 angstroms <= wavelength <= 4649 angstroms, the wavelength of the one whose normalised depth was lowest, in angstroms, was 4647.47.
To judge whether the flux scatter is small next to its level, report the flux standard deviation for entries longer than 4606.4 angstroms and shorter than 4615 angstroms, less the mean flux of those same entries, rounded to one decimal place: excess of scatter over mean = -30.5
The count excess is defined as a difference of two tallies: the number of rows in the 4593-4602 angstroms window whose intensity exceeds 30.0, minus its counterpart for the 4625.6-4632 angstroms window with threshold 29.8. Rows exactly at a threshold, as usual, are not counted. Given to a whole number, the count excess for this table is -3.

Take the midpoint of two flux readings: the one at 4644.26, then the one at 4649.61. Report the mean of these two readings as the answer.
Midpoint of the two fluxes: 28.3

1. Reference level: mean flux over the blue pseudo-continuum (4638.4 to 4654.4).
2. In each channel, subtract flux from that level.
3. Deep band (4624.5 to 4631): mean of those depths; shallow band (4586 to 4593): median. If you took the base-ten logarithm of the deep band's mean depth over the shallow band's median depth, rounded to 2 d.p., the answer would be 0.39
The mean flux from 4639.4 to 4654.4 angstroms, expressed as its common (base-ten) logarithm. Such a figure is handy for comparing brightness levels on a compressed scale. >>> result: 1.45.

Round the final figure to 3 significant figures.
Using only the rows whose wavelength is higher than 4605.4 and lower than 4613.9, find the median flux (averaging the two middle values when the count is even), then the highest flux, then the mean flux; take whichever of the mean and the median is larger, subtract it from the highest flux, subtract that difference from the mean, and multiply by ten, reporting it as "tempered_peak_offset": 304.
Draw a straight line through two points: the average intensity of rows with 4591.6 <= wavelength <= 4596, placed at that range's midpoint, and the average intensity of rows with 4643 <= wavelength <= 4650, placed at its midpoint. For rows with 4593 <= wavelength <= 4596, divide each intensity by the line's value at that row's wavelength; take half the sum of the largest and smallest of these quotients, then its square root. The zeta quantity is 1.00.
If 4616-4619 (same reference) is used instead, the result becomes 1.04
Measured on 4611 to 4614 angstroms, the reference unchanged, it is 1.04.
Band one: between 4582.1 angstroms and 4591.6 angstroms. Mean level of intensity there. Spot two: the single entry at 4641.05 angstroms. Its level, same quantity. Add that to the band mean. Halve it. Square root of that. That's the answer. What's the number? 5.35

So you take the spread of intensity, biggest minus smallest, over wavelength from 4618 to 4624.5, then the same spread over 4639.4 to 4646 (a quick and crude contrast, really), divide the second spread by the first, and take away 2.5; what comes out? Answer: -1.3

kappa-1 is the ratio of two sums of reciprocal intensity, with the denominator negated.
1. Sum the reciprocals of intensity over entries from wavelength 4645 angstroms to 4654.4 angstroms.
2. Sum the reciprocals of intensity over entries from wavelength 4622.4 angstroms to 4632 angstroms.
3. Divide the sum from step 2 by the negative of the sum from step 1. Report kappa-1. -0.90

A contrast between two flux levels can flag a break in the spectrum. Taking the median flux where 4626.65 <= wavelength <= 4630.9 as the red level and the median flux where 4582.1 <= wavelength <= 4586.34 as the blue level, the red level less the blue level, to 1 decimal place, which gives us 4.9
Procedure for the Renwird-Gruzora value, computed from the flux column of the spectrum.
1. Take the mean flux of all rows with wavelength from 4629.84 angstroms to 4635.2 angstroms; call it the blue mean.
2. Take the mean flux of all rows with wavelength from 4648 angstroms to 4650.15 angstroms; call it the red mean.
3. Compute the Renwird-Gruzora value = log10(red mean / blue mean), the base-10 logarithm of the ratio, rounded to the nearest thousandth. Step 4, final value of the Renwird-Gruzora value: -0.057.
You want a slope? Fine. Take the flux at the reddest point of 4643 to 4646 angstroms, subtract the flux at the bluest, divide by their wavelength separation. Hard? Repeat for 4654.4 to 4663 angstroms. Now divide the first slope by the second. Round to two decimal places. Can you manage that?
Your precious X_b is -2.58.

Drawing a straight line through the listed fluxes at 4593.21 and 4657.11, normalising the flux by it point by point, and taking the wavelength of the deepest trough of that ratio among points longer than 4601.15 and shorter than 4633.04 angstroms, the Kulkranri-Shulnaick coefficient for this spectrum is 4603.80 angstroms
